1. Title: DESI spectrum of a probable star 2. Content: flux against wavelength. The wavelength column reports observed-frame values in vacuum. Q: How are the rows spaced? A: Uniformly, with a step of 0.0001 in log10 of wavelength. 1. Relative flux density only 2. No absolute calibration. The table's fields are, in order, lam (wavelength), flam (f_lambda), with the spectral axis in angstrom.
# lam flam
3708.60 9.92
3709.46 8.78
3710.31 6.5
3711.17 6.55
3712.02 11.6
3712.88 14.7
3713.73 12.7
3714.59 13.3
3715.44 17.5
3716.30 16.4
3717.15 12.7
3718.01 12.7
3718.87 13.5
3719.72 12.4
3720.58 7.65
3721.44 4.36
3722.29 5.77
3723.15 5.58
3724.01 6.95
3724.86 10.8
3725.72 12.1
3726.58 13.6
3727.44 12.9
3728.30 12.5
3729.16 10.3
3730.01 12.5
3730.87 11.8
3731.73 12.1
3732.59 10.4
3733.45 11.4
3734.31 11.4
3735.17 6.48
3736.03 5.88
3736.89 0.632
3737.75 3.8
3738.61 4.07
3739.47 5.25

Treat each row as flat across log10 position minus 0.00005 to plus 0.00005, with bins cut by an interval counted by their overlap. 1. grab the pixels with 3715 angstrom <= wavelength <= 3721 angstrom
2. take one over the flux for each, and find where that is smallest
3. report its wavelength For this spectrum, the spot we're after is 3715.44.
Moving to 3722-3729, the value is 3726.58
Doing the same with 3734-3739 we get 3734.31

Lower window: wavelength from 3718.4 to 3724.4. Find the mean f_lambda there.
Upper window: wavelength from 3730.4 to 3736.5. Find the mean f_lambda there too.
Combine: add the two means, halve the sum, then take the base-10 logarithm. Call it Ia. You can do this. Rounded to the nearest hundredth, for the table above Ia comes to 0.95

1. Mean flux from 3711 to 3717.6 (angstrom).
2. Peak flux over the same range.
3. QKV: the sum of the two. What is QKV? 31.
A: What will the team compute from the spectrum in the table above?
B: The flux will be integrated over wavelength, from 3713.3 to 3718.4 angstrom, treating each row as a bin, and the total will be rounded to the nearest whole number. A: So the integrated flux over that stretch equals 73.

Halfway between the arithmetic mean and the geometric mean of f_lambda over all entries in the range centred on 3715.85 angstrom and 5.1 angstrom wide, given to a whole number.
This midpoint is 14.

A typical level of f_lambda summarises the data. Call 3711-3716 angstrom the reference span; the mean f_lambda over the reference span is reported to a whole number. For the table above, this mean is 13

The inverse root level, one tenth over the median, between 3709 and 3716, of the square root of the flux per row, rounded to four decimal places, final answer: 0.0287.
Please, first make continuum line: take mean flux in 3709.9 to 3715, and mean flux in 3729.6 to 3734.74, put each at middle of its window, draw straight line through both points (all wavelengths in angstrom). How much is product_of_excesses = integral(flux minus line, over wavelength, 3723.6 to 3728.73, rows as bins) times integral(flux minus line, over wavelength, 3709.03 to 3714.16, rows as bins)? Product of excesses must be -2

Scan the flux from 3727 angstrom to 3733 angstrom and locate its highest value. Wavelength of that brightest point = 3727.44 angstrom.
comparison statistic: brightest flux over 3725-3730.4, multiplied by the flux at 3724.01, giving 95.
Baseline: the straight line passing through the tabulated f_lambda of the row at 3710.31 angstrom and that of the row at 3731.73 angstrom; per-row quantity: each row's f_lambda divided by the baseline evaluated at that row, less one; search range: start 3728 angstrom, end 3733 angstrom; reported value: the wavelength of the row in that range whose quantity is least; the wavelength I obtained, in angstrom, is 3732.59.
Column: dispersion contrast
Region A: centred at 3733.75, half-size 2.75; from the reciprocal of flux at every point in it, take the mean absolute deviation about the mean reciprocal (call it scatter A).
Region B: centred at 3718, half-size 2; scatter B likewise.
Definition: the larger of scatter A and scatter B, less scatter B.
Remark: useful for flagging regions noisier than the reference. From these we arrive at 0.027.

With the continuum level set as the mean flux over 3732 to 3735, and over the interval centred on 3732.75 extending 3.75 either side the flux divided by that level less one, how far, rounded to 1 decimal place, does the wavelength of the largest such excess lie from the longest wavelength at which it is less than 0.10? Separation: 6.0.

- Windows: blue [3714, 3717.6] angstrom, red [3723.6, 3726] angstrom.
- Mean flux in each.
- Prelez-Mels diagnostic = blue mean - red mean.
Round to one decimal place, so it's 5.0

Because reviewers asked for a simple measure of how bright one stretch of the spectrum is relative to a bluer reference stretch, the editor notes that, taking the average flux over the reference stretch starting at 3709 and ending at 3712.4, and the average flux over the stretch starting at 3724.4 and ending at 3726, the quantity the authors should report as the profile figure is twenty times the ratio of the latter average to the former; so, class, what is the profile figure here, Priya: 27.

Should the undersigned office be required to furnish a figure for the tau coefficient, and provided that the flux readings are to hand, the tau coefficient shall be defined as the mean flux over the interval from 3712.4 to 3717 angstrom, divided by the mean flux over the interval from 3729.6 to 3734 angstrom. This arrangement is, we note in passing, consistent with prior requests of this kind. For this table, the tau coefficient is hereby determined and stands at 1.3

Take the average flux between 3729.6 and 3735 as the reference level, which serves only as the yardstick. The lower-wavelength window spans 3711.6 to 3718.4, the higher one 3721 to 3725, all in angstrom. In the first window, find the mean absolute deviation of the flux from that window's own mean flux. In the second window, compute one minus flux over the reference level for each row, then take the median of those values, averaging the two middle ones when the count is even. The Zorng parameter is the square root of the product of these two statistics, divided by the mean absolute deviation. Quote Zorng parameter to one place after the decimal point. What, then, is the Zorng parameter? 0.5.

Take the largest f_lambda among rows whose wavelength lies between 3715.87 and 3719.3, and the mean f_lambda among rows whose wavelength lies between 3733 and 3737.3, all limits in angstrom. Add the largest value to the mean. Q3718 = 24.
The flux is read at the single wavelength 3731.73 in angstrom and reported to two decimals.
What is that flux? 12.10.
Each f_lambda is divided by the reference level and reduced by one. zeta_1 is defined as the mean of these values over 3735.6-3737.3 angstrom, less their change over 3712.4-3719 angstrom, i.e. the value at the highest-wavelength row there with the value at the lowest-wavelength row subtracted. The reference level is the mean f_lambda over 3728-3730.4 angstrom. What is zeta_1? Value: -0.62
